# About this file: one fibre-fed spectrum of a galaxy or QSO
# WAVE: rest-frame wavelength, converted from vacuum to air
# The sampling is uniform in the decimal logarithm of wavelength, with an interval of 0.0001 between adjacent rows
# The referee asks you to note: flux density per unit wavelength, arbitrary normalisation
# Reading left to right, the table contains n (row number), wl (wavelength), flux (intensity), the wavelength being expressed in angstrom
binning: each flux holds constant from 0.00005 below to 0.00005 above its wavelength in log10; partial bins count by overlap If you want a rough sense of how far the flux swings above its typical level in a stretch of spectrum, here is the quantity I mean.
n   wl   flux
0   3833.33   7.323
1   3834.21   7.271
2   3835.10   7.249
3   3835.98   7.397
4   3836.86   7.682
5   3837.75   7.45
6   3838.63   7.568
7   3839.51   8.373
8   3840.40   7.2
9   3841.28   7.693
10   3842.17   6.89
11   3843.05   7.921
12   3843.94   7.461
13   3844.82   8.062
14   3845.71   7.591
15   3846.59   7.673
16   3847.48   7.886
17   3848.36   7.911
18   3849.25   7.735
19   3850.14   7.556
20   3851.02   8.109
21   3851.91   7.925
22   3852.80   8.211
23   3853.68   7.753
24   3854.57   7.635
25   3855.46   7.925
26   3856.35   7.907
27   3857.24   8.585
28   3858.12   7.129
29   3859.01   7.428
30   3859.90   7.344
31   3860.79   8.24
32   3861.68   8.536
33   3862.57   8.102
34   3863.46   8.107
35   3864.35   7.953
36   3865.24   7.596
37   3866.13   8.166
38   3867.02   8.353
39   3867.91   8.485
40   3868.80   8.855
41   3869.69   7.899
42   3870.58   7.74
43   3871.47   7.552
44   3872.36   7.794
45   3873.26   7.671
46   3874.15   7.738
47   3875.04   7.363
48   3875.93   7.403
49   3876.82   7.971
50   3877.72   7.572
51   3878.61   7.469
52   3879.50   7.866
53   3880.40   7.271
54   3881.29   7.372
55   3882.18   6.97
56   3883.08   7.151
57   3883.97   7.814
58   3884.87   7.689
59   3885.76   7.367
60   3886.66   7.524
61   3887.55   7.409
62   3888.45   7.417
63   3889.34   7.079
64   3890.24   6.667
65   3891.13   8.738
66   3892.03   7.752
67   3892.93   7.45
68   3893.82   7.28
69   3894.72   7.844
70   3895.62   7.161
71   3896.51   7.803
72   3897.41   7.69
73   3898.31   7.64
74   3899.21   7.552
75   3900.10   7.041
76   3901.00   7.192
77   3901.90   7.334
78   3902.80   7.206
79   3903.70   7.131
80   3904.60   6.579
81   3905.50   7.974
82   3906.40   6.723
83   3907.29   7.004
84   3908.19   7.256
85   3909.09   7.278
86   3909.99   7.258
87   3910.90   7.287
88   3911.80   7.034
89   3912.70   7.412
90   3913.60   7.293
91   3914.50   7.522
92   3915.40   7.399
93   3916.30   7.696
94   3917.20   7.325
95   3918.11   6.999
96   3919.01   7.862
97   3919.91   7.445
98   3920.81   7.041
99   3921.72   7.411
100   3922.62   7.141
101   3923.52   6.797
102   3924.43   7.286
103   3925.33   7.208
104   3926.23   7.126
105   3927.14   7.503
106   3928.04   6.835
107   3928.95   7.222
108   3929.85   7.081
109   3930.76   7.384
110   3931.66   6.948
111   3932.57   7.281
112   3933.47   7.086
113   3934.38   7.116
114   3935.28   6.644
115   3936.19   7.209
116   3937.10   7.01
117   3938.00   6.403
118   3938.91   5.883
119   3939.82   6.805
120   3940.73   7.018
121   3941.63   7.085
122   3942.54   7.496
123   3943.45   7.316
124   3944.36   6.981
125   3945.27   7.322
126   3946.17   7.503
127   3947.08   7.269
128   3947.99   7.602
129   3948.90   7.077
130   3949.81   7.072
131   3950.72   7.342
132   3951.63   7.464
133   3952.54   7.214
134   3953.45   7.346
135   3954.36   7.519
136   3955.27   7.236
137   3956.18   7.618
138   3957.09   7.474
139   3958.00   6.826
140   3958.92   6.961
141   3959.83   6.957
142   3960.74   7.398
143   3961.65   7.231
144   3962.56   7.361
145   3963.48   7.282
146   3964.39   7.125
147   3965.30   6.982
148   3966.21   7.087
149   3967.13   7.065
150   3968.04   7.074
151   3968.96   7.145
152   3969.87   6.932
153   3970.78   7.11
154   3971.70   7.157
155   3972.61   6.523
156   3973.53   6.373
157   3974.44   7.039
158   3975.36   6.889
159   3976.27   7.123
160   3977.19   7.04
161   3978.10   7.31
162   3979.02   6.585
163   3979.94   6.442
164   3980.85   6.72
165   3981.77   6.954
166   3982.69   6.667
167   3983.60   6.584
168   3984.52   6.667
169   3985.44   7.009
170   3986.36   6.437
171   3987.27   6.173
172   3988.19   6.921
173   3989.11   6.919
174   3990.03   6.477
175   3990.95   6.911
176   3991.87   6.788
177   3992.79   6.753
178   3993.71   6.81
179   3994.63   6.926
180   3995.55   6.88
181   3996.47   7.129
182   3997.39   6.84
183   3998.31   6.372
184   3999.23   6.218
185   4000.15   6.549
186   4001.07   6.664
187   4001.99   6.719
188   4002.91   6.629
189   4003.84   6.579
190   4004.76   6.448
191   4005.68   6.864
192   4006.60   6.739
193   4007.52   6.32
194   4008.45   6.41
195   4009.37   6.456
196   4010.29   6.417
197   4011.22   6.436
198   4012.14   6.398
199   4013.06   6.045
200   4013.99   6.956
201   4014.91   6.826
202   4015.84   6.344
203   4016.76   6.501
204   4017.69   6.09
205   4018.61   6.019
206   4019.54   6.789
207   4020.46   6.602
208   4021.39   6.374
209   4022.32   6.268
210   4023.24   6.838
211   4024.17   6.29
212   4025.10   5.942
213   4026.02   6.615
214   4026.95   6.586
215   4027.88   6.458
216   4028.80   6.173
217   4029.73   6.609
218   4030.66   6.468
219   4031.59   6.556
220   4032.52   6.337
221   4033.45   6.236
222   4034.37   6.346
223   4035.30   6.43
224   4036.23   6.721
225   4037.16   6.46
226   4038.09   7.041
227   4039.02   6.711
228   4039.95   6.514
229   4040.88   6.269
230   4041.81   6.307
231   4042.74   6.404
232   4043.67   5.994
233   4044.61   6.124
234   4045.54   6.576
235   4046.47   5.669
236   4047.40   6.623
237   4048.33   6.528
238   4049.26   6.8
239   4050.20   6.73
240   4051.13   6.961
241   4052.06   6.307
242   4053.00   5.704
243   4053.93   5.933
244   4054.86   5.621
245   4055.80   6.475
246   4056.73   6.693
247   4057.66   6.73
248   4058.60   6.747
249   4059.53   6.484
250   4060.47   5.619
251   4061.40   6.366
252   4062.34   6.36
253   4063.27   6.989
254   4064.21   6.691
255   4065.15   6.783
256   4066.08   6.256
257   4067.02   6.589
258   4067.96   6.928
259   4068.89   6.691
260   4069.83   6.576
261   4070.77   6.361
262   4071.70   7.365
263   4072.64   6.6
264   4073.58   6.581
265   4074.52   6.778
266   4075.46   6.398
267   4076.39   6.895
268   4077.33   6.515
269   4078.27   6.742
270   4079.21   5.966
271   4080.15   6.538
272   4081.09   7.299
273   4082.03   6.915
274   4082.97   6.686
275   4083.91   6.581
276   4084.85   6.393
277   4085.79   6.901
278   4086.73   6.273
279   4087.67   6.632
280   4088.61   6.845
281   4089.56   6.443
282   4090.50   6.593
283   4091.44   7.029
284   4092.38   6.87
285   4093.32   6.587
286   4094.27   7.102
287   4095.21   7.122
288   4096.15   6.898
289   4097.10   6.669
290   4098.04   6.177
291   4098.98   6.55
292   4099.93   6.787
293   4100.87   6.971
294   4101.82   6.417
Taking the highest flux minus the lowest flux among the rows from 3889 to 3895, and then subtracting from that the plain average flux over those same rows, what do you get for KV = -5.47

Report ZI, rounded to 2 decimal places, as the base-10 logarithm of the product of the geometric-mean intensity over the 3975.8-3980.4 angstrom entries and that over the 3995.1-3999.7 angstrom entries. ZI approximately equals 1.66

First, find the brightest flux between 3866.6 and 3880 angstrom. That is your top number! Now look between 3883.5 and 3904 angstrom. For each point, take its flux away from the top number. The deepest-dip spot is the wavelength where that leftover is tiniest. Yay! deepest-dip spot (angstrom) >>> 3891.13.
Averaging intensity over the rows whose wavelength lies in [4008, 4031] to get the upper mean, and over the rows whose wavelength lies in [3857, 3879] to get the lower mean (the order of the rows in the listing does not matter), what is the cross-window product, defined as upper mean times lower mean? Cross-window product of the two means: 50.7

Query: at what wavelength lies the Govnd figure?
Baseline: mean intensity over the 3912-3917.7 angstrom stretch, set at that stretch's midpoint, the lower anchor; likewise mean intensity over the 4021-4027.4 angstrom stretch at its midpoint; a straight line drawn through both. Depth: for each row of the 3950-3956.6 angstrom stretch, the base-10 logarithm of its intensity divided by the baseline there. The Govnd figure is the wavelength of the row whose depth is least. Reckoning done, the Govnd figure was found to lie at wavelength 3952.54 angstrom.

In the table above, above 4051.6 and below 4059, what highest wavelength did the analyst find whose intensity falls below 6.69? 4055.80 angstrom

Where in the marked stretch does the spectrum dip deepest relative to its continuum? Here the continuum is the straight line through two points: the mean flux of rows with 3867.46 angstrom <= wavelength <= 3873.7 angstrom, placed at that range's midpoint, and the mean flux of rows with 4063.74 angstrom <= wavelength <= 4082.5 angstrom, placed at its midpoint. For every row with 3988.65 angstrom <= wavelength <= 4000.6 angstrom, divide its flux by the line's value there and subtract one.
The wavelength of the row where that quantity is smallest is 3999.23 angstrom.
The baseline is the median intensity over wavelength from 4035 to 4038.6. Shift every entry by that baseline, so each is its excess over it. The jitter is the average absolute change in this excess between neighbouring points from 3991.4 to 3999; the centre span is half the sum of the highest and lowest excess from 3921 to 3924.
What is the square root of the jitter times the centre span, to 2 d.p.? 0.30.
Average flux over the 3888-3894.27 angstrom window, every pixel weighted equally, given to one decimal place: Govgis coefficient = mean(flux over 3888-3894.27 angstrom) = 7.5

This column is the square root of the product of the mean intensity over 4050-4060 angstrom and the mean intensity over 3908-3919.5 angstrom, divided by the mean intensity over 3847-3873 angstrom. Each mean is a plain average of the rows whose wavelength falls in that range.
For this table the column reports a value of 0.863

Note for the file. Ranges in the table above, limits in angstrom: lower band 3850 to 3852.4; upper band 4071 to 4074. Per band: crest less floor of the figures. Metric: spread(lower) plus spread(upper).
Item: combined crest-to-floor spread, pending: 1.34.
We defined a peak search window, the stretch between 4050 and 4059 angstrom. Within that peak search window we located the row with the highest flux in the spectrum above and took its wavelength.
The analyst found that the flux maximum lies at 4051.13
